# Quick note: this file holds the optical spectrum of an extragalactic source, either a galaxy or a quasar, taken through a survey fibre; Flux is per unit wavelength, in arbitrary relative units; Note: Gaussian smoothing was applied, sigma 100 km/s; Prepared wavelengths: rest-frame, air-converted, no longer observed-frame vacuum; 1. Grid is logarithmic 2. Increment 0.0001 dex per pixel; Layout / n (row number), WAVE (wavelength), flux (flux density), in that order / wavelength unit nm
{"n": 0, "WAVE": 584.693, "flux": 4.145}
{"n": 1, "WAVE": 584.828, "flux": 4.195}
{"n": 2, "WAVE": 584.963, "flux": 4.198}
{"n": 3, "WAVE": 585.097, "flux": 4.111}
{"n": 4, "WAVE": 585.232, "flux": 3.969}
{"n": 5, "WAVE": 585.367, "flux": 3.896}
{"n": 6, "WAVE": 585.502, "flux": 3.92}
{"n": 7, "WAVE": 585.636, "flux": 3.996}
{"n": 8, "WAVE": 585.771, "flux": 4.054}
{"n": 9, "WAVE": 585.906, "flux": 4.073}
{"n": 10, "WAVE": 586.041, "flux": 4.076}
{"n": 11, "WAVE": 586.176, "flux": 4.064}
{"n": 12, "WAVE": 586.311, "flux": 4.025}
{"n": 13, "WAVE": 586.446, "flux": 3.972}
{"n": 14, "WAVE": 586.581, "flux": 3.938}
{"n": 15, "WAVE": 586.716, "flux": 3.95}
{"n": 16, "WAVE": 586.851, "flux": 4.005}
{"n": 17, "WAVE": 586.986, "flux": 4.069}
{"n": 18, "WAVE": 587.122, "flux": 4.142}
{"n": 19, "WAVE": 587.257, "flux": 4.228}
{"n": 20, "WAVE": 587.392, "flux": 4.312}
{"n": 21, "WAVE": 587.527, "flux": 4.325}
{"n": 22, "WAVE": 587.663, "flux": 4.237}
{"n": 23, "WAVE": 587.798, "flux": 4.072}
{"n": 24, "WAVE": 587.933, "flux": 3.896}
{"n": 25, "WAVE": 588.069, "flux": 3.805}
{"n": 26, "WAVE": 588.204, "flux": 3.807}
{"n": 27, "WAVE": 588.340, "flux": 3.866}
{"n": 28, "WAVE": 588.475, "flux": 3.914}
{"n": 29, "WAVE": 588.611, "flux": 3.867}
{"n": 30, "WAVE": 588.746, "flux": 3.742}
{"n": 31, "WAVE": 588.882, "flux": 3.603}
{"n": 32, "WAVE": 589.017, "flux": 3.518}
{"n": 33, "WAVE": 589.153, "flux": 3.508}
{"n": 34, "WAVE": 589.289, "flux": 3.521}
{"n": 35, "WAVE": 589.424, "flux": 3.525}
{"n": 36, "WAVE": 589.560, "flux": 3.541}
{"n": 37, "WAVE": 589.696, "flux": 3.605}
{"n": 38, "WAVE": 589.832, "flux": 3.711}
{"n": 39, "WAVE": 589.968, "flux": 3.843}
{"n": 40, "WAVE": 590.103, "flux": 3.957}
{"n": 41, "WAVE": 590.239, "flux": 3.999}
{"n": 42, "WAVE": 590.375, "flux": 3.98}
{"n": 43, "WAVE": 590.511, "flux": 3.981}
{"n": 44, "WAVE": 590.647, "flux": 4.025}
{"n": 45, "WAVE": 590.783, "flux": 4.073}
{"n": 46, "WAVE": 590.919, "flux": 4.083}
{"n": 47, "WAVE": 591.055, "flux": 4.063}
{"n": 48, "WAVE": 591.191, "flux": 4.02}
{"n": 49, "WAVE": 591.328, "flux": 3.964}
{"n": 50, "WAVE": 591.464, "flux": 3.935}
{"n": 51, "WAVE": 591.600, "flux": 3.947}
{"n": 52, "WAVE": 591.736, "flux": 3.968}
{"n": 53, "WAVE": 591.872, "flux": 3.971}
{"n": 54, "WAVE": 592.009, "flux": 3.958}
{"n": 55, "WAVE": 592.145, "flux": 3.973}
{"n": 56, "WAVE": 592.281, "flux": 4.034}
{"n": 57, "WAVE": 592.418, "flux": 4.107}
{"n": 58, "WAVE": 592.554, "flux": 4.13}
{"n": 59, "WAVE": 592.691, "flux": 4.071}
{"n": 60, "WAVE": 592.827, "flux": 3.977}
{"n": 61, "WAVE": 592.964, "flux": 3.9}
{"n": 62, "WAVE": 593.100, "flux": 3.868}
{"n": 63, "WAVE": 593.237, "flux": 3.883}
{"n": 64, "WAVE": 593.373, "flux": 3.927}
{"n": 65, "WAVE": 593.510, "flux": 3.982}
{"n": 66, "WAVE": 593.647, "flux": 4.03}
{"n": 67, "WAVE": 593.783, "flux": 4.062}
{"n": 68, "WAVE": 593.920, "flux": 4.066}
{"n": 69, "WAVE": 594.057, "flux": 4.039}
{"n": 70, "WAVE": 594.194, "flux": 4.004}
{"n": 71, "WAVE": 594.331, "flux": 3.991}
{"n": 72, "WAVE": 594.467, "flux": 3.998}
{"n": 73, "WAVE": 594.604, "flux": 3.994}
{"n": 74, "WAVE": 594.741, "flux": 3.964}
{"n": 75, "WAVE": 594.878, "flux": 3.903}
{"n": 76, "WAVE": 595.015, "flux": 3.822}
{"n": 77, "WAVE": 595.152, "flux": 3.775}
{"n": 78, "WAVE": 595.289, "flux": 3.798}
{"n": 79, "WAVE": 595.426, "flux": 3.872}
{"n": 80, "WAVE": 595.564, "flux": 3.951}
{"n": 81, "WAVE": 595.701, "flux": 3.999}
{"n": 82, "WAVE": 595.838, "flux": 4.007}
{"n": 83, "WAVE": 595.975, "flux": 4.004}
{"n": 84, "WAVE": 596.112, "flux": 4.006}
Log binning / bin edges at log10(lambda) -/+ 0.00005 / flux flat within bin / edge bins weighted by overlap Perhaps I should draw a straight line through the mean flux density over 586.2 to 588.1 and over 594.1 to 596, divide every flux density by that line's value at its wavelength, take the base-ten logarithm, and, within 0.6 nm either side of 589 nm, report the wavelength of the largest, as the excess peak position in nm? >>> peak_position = 588.475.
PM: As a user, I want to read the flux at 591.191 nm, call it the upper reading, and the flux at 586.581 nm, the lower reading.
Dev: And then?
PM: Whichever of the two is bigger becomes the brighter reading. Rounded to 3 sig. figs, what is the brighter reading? 4.02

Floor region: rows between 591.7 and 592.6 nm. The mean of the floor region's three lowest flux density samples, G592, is 3.97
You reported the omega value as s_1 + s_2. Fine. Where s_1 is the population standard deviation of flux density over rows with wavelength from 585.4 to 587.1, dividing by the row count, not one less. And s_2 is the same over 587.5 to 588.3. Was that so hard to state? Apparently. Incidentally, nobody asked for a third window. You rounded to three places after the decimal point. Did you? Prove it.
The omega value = 0.258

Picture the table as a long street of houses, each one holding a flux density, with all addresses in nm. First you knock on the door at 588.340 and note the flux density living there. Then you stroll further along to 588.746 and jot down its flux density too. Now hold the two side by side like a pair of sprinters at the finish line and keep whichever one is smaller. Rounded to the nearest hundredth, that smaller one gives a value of 3.74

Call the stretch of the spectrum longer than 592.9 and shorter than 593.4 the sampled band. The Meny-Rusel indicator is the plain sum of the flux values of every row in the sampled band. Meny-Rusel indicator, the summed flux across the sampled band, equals 15.6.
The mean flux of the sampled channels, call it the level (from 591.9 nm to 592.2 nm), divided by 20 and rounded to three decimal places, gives 0.198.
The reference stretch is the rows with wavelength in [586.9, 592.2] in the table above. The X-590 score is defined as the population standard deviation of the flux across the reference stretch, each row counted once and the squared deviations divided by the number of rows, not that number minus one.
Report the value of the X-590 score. 0.22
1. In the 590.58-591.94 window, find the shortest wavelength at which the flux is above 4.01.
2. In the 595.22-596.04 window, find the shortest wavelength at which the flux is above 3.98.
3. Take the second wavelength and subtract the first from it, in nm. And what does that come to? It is 5.05 nm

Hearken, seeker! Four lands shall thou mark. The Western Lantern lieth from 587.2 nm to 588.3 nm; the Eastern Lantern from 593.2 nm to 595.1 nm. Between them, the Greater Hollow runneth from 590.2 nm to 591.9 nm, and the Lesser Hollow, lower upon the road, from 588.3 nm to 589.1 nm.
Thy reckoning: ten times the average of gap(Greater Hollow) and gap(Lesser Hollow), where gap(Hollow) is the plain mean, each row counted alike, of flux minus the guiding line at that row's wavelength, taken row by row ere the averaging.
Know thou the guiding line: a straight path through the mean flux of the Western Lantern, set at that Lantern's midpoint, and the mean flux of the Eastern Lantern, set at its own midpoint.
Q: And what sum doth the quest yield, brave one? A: -1.7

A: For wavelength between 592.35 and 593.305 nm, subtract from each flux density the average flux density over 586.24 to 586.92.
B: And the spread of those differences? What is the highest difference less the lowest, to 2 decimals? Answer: 0.26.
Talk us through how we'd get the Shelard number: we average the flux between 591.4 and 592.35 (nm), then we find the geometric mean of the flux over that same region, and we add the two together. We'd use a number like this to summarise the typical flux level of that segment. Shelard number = 7.94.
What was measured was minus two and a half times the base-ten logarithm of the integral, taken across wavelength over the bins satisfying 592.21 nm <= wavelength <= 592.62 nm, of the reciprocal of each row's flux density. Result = 2.50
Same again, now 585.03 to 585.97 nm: 1.57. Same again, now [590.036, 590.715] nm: 1.92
